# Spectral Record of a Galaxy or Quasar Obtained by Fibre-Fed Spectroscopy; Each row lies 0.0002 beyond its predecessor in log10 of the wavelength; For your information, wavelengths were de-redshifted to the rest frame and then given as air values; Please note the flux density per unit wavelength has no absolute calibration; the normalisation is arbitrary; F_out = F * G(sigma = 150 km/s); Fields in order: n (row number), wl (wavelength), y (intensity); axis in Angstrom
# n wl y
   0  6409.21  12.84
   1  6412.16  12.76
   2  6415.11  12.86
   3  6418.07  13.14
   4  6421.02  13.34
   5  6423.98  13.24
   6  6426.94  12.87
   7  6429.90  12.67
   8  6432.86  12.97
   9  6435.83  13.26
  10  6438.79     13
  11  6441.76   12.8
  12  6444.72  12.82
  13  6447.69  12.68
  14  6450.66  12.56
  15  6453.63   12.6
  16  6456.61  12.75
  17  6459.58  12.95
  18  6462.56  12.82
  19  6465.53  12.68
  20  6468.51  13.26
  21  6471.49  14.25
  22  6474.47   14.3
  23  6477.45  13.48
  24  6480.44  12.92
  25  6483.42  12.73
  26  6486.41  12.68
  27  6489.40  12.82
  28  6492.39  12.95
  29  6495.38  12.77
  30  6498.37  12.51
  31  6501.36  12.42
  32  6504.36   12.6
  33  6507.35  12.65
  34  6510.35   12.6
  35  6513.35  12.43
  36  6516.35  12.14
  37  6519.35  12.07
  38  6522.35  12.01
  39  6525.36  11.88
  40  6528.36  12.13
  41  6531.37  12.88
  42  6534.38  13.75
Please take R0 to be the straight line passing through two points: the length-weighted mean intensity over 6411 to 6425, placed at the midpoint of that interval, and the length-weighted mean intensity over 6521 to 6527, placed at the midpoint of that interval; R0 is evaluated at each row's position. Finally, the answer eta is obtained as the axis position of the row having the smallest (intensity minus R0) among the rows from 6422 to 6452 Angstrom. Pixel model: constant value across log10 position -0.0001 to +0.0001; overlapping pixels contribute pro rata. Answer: 6429.90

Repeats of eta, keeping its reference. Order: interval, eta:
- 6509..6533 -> 6525.36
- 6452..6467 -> 6453.63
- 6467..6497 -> 6486.41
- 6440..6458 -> 6450.66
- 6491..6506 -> 6501.36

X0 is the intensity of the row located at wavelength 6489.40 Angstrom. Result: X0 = 12.82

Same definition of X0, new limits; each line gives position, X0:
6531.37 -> 12.88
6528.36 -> 12.13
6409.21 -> 12.84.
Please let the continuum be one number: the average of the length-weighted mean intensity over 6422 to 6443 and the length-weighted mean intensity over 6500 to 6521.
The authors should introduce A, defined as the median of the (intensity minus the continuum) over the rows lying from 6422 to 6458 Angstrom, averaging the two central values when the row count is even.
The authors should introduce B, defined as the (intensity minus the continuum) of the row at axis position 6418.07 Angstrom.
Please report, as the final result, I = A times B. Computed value 0.05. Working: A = 0.11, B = 0.44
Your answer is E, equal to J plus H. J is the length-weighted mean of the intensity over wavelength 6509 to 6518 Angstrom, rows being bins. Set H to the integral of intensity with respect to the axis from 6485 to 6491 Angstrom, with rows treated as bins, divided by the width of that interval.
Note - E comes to 25.13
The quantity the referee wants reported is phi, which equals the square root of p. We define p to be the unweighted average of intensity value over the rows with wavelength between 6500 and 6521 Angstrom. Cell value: 3.52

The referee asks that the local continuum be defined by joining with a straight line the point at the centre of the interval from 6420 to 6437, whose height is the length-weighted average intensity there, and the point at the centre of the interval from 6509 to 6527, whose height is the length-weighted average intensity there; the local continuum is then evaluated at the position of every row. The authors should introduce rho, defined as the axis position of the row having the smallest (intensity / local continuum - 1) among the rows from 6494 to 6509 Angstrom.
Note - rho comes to 6501.36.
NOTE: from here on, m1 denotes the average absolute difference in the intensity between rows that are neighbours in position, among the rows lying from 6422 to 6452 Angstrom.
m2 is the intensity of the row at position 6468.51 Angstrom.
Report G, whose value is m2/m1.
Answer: 63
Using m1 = 0.21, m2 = 13.26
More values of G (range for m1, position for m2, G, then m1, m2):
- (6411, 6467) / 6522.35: 67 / 0.18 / 12.01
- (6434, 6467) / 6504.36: 90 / 0.14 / 12.6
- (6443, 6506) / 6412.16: 50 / 0.26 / 12.76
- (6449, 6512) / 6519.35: 48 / 0.25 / 12.07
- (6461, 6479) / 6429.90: 25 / 0.52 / 12.67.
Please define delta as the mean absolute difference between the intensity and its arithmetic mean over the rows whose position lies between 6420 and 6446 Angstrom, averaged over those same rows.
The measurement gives 0.19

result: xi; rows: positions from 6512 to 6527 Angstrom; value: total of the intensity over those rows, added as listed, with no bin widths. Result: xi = 60.5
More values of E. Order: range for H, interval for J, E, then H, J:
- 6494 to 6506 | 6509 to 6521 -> 24.89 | 12.6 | 12.3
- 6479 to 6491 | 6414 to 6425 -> 25.94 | 12.8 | 13.1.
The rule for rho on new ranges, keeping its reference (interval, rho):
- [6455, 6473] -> 6456.61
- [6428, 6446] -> 6429.90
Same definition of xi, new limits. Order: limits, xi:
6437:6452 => 63.9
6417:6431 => 65.3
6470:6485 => 67.7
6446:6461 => 63.5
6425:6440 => 64.8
